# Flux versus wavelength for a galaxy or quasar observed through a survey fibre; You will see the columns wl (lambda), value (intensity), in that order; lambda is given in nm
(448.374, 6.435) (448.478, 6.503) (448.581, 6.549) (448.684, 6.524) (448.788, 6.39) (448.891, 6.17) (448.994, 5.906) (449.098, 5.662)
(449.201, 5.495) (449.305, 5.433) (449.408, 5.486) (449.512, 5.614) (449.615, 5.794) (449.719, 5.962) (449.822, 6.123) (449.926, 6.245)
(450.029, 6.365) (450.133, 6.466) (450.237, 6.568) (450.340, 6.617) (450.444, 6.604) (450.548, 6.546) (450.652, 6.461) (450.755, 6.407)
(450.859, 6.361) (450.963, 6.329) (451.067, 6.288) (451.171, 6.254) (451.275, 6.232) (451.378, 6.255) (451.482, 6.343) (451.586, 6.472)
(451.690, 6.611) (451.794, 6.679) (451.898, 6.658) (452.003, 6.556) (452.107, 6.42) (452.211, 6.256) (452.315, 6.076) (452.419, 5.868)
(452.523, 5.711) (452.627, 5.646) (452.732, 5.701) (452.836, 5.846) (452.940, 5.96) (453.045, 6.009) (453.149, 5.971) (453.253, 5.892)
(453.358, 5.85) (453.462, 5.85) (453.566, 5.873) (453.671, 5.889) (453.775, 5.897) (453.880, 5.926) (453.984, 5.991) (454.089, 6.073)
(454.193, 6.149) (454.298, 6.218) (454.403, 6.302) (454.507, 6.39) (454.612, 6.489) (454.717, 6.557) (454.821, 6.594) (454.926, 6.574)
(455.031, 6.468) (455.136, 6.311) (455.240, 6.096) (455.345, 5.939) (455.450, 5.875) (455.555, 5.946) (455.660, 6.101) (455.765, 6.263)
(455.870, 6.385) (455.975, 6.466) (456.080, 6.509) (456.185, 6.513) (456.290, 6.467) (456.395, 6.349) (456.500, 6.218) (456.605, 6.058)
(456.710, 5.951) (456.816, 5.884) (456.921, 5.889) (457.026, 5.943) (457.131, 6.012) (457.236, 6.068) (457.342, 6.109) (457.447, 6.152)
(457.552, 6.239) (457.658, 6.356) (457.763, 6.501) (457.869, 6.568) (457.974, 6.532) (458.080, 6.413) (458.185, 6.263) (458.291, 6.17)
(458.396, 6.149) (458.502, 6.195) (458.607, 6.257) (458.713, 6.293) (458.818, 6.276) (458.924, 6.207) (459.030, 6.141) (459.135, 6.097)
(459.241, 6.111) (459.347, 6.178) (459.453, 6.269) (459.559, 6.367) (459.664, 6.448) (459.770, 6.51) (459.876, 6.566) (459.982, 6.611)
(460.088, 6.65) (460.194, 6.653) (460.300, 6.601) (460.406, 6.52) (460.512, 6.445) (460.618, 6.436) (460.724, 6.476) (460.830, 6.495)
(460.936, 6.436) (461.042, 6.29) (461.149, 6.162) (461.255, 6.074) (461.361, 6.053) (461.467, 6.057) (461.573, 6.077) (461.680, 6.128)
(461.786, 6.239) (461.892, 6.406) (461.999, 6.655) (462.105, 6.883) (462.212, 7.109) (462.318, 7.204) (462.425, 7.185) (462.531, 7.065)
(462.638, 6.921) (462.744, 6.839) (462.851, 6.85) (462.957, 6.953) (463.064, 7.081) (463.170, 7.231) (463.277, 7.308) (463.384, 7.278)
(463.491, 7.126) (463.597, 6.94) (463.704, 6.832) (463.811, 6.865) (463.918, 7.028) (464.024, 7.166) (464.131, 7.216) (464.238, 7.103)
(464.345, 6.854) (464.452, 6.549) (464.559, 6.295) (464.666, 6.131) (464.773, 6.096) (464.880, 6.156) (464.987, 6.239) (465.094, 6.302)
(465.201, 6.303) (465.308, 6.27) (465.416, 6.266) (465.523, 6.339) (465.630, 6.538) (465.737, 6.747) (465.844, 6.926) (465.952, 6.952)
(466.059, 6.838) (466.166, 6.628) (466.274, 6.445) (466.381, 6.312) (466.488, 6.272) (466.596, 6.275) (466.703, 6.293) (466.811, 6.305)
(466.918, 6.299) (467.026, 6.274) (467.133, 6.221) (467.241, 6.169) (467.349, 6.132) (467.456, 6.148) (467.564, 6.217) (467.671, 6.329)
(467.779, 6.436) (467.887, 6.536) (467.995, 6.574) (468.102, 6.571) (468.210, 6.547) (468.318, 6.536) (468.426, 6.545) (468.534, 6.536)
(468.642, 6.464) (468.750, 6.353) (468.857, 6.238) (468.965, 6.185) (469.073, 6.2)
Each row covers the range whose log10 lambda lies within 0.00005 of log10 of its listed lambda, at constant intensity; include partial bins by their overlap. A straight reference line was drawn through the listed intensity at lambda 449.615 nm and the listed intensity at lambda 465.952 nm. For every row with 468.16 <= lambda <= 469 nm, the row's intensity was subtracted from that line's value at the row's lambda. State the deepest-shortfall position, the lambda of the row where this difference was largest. 468.965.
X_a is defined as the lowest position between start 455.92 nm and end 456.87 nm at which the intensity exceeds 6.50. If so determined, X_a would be 456.080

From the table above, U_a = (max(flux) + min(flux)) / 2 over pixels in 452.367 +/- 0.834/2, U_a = 6.1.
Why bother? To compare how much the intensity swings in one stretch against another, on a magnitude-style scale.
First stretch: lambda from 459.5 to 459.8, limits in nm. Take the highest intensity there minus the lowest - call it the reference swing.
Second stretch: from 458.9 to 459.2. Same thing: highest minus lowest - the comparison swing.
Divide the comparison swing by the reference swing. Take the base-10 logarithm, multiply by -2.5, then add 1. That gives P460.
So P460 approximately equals 1.28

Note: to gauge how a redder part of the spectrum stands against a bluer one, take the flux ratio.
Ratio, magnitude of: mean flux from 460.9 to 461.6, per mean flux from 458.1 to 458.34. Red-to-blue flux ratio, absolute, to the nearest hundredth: 0.99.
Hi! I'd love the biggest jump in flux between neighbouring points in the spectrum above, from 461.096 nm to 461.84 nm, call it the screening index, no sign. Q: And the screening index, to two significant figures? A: 0.11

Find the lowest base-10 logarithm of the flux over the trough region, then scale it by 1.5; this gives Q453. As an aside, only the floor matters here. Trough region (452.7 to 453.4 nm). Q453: 1.13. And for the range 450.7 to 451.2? 1.19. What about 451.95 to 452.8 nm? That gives 1.13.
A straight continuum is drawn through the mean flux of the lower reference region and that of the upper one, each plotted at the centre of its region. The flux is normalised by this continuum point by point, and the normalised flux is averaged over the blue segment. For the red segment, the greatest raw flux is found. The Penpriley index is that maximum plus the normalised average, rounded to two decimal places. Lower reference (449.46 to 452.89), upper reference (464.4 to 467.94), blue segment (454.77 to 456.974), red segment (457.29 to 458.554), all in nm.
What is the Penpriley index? 7.56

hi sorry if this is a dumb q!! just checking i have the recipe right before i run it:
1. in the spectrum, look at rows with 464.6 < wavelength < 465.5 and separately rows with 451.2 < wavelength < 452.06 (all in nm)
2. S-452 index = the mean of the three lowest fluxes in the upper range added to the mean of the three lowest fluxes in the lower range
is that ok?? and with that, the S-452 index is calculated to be 12.4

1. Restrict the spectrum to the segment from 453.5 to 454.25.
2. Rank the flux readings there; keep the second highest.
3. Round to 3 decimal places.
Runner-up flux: 6.073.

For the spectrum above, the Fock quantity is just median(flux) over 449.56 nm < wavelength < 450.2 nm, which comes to 6.18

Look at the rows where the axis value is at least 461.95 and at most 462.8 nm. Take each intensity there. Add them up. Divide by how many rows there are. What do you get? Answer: 6.98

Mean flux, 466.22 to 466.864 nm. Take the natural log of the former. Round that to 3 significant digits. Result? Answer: 1.84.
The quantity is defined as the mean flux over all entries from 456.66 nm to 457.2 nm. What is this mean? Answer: 5.94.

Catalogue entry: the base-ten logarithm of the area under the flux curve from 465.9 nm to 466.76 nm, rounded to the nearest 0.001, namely 0.747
